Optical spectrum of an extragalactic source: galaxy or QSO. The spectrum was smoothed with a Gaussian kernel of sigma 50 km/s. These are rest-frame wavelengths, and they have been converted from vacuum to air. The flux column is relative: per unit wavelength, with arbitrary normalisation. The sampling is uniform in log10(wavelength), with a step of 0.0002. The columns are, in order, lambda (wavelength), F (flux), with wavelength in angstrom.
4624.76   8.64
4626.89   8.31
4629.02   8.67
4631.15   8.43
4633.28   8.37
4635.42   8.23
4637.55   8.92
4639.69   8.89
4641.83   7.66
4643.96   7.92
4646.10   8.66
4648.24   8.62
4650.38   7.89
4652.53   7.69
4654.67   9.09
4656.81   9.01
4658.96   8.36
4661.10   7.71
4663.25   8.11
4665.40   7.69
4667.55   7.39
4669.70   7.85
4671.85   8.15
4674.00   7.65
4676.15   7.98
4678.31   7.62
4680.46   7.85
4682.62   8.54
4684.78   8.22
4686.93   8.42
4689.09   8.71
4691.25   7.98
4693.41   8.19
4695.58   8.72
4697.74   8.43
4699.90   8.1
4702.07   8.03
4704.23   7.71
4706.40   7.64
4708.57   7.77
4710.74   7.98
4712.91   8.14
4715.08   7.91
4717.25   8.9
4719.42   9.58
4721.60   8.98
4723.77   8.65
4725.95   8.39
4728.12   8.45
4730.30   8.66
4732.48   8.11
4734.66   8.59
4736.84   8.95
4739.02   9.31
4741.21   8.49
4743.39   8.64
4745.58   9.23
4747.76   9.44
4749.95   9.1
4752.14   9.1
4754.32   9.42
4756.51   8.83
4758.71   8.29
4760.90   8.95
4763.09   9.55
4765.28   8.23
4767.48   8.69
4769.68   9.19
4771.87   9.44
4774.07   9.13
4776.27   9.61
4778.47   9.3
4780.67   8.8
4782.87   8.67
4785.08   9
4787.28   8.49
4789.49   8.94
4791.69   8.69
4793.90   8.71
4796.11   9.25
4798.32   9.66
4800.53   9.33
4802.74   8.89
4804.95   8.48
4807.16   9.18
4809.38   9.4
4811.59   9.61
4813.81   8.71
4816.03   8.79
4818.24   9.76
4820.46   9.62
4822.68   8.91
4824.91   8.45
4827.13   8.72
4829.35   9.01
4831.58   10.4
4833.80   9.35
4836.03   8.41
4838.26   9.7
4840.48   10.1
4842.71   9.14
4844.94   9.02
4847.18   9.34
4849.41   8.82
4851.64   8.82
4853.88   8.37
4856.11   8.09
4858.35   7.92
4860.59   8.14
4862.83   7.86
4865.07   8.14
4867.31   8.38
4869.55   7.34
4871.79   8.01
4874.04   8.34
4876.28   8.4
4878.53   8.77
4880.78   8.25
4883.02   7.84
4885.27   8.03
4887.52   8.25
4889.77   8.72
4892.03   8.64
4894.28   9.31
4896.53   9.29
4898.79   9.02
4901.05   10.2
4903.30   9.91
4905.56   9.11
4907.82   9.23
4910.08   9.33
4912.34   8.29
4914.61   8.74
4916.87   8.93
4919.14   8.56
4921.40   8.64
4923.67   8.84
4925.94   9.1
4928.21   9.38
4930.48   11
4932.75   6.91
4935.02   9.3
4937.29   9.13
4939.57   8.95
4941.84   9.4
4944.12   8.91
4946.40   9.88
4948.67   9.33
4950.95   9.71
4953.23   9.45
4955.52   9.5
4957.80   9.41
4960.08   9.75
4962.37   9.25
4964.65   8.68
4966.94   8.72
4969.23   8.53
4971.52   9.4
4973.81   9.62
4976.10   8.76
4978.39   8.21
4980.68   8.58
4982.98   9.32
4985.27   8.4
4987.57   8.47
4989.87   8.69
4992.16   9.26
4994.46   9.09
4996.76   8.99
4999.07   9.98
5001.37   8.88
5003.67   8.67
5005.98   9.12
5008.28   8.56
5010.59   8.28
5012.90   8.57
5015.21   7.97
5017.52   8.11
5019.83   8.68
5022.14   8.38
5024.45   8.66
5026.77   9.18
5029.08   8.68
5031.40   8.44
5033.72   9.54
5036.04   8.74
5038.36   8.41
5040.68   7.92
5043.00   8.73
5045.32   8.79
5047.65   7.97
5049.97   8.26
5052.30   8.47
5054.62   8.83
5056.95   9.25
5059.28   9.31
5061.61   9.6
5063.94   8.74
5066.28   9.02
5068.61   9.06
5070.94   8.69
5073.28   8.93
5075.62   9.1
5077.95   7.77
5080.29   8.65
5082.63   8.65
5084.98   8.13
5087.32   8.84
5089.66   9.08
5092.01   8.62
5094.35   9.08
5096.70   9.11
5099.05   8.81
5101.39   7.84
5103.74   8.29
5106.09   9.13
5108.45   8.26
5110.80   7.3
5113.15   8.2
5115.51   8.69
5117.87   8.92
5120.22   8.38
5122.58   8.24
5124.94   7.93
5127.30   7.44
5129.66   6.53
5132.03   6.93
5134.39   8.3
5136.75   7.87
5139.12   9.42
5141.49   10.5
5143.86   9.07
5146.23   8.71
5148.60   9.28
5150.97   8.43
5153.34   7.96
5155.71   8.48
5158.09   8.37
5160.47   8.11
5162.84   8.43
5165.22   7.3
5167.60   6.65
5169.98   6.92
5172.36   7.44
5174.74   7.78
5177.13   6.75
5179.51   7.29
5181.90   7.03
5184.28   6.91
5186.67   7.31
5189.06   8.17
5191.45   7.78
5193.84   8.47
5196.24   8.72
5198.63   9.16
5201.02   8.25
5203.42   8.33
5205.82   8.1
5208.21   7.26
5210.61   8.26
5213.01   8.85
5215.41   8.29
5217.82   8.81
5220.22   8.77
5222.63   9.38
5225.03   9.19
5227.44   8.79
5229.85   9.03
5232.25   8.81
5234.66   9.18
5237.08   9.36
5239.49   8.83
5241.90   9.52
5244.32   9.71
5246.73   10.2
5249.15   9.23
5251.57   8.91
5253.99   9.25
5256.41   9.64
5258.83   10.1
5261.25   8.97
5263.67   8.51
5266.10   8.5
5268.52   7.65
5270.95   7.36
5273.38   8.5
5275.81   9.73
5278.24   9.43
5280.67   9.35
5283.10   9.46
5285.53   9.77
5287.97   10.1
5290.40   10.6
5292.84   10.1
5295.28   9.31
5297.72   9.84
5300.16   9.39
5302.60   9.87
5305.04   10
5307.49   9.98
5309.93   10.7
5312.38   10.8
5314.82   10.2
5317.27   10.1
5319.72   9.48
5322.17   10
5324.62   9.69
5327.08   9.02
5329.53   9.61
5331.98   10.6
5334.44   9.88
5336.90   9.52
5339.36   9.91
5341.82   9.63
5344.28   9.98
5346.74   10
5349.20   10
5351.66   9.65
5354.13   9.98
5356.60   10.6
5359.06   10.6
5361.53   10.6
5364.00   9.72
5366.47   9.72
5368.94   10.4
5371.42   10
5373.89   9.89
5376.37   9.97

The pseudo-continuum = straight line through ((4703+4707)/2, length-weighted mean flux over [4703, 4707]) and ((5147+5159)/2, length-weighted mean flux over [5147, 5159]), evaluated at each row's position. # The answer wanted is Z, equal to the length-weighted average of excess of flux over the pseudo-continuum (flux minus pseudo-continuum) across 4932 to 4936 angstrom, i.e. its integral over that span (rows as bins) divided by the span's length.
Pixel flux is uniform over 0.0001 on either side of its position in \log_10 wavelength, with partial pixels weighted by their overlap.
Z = 0.06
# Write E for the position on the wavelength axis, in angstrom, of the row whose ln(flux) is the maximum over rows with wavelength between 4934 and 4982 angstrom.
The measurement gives 4946.40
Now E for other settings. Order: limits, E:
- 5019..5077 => 5061.61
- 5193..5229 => 5222.63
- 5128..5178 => 5141.49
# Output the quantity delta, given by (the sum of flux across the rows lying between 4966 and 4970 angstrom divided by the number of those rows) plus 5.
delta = 13.6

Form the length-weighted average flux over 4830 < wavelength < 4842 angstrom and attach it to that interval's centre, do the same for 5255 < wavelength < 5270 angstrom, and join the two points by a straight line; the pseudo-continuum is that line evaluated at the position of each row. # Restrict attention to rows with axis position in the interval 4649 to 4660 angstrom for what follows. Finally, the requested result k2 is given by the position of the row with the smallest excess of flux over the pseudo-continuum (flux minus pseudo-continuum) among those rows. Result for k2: 4652.53 angstrom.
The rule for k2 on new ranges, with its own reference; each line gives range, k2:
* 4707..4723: 4708.57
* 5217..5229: 5220.22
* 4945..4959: 4948.67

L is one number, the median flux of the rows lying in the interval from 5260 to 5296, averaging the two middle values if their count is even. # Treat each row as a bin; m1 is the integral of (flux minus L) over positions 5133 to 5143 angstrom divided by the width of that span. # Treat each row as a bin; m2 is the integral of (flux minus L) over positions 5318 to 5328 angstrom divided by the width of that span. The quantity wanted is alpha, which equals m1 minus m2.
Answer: -0.61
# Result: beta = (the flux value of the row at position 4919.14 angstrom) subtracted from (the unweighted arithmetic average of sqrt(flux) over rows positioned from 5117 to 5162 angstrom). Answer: -5.7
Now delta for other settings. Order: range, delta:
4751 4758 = 14.1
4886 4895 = 13.7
